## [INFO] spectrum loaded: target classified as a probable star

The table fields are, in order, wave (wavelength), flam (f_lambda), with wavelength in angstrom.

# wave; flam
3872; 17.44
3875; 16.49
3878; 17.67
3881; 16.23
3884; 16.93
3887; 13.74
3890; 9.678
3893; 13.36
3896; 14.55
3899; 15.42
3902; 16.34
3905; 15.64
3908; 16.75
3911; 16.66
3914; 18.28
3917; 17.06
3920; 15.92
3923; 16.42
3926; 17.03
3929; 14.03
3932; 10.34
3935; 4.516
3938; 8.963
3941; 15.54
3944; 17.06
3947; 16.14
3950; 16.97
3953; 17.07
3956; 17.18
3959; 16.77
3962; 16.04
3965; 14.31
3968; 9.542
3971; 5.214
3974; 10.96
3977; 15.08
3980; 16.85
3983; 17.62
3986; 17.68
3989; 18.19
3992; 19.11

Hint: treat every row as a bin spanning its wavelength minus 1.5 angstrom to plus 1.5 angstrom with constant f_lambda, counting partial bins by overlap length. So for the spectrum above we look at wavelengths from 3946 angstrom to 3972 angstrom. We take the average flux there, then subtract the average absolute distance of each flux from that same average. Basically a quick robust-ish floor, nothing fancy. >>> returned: 11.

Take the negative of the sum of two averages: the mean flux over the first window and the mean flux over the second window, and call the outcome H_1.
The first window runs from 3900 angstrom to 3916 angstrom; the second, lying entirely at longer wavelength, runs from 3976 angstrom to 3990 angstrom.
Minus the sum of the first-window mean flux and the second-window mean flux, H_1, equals -34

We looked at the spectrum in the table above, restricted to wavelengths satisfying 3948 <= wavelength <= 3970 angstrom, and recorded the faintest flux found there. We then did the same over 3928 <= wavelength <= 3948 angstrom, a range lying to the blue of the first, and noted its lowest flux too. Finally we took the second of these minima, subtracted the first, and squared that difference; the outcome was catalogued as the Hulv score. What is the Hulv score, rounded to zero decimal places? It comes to 25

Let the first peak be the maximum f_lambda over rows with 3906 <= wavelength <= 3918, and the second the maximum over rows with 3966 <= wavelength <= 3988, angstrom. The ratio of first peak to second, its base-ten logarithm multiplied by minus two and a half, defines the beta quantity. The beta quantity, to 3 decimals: -0.036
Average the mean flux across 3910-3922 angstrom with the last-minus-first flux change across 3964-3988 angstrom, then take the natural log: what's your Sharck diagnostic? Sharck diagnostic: 2.3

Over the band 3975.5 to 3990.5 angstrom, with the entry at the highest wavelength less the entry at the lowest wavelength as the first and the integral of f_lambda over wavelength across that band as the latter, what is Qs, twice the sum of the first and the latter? 519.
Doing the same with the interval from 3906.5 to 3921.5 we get 506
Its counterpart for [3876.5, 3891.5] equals 430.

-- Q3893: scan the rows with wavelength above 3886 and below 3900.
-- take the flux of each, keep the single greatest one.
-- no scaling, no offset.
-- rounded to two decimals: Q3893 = 15.42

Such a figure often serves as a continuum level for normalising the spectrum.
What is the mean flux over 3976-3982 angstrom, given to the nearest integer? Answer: 16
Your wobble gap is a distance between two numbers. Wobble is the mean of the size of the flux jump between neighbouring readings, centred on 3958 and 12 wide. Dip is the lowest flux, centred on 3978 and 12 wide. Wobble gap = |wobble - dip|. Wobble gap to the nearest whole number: 11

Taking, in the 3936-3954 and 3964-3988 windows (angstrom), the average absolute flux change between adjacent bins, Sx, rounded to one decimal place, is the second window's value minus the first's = 1.1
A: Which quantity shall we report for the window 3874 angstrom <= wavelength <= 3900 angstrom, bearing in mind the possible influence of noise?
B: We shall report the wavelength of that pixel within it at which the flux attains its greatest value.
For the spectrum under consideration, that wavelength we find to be 3878 angstrom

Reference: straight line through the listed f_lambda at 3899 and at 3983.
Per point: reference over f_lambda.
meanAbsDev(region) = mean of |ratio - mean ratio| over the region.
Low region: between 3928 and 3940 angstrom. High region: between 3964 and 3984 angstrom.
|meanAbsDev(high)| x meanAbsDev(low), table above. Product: 0.44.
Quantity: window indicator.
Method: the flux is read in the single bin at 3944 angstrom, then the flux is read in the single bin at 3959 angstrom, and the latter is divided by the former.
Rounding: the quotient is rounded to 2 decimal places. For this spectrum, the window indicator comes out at 0.98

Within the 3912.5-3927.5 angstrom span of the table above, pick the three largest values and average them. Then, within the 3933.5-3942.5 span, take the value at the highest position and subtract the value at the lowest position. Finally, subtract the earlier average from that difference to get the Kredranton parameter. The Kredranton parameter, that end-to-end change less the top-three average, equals -6.4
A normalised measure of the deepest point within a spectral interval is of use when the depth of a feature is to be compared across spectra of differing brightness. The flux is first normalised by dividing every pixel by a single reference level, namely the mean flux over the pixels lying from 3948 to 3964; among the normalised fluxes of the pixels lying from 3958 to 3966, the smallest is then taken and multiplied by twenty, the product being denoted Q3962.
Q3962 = 17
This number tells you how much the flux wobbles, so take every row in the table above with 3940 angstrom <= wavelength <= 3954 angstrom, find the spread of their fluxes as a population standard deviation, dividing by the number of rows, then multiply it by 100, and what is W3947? 62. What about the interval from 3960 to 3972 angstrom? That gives 423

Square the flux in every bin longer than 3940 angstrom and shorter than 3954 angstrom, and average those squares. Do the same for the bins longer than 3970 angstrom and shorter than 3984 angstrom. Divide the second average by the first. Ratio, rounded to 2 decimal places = 0.71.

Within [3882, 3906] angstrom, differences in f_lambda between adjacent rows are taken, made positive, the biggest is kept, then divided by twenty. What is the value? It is 0.20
